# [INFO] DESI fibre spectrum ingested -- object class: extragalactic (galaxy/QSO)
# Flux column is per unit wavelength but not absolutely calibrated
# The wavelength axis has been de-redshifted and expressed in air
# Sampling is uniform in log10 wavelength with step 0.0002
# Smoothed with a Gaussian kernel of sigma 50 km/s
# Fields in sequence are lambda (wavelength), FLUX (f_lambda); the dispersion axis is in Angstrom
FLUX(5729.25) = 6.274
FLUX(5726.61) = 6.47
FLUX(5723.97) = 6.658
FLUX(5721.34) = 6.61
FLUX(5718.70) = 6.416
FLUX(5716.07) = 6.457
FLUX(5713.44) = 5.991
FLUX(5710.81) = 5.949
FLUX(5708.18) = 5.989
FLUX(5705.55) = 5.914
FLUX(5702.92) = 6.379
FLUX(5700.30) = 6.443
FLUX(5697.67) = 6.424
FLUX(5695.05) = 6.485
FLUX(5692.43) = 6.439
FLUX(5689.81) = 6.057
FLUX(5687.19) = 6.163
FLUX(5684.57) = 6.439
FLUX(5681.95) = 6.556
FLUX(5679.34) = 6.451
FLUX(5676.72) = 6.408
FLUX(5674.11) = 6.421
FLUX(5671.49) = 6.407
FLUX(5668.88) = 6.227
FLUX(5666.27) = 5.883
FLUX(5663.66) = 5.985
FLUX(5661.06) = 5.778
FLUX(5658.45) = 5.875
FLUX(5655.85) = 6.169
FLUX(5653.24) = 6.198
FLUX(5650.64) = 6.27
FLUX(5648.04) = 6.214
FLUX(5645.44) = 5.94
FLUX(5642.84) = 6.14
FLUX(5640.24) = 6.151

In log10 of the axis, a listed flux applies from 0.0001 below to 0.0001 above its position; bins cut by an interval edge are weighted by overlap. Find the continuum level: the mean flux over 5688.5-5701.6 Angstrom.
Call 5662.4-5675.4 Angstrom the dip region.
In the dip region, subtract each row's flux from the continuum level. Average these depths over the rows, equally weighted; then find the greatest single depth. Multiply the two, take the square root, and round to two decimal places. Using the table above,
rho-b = 0.30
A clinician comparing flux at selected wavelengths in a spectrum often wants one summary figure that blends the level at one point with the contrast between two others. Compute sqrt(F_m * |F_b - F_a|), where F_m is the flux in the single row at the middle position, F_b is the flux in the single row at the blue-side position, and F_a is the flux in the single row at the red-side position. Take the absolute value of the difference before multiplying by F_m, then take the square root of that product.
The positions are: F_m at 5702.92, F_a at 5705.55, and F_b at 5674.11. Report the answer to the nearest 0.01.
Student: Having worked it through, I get 1.80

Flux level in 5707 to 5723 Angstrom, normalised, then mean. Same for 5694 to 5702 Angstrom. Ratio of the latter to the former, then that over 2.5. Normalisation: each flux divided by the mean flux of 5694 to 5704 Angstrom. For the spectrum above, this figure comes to 0.41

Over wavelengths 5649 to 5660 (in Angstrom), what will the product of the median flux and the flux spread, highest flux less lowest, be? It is 2.4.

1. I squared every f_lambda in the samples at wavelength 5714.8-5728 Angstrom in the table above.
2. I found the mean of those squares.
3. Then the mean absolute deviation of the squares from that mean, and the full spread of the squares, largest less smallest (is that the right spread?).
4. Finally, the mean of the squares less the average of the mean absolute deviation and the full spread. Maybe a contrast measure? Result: 40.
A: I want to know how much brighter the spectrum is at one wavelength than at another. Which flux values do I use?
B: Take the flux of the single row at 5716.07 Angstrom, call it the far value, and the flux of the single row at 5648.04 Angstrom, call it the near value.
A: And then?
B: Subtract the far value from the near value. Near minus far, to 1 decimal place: -0.2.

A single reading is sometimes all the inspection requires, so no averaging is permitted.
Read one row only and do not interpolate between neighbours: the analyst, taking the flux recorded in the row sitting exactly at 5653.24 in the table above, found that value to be 6.198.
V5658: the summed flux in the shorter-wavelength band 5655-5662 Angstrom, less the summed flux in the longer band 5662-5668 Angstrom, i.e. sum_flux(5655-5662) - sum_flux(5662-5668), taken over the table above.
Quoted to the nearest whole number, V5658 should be 6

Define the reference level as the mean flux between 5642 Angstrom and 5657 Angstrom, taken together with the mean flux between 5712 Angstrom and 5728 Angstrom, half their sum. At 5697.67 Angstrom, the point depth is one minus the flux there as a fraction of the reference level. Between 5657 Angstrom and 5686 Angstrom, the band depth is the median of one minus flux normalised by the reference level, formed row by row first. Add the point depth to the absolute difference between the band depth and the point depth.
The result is -0.018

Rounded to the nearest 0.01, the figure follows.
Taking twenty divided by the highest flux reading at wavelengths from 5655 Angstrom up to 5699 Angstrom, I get 3.05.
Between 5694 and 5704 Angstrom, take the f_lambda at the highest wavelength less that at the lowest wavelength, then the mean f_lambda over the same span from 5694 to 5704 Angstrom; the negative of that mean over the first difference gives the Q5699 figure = 61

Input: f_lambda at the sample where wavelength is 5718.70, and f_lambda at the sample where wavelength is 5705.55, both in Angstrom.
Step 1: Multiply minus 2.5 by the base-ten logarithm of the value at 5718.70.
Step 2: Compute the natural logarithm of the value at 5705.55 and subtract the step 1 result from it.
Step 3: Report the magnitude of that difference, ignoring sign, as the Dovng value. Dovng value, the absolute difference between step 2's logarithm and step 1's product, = 3.795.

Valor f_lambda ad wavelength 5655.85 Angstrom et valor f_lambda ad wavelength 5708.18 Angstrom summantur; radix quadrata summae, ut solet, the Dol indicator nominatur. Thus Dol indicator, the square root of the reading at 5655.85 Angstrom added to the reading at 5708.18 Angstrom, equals 3.49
